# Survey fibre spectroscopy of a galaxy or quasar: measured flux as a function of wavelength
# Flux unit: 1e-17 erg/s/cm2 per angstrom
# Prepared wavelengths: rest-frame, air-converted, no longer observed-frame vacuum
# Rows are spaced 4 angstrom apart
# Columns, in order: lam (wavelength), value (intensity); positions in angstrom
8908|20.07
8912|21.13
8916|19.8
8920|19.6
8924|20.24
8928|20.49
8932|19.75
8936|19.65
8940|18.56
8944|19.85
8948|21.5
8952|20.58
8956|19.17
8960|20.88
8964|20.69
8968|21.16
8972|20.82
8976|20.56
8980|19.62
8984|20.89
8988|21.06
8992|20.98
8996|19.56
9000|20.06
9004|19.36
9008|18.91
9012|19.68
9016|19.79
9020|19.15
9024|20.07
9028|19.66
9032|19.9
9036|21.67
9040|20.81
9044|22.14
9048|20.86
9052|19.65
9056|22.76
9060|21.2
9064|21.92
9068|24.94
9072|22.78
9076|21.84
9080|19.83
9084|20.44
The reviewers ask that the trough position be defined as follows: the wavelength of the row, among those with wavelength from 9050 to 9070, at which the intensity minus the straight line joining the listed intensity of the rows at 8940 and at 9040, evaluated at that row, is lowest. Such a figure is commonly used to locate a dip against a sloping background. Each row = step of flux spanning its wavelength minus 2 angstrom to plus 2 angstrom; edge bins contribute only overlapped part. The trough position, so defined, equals 9052 angstrom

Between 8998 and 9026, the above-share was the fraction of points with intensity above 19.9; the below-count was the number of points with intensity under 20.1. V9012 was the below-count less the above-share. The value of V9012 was 7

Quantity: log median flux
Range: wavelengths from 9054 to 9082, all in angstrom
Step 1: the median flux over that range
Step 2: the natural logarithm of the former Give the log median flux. 3.09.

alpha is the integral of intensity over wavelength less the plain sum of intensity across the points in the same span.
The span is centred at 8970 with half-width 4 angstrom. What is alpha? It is 126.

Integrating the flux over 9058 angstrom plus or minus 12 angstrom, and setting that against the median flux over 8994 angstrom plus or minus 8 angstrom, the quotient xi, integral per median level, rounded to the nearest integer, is 26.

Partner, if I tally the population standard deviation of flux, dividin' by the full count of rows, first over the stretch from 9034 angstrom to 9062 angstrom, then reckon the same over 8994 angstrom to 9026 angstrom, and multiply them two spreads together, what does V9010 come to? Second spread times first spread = 0.36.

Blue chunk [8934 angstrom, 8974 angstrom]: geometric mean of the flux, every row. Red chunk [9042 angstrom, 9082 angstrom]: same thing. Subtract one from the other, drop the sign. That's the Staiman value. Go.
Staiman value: 1.5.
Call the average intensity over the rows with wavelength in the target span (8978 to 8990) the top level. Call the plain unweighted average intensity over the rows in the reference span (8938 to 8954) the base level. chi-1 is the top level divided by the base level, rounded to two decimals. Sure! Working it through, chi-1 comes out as 1.02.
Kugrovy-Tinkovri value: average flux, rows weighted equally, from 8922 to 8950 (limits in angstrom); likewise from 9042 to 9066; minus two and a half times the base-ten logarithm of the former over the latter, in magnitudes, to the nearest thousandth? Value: 0.074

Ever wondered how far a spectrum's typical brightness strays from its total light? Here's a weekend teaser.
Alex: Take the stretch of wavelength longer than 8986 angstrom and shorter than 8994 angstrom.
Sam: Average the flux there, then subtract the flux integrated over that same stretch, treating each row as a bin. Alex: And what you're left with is -147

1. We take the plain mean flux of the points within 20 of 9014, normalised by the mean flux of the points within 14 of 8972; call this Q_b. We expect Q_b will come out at 0.95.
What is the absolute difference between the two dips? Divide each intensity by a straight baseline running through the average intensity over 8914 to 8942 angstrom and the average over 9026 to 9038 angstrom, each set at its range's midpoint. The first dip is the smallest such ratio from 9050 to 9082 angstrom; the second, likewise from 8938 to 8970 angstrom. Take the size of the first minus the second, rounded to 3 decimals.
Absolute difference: 0.020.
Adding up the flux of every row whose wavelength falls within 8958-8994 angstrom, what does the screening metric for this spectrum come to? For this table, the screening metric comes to 187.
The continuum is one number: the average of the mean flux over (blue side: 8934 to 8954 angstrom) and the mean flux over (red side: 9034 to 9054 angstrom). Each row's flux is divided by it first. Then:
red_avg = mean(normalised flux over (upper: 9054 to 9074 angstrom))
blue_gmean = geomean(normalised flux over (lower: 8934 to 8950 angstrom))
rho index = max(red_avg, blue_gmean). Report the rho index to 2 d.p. 1.11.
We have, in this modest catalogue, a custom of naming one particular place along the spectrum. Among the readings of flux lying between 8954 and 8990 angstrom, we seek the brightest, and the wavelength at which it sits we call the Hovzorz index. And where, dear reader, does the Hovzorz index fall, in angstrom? 8968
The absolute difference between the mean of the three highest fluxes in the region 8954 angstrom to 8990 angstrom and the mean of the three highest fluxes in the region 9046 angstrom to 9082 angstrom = 2.5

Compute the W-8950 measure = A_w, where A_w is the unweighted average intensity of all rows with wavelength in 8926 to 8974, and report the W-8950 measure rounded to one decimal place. 20.3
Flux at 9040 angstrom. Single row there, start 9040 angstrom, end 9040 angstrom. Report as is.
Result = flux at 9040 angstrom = 20.81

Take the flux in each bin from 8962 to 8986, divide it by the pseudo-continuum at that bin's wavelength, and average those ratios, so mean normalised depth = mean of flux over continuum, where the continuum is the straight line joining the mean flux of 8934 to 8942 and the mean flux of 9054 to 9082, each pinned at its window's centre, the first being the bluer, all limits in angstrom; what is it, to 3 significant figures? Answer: 1.03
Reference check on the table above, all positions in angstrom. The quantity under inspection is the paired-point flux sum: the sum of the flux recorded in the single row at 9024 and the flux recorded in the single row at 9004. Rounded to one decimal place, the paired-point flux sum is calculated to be 39.4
